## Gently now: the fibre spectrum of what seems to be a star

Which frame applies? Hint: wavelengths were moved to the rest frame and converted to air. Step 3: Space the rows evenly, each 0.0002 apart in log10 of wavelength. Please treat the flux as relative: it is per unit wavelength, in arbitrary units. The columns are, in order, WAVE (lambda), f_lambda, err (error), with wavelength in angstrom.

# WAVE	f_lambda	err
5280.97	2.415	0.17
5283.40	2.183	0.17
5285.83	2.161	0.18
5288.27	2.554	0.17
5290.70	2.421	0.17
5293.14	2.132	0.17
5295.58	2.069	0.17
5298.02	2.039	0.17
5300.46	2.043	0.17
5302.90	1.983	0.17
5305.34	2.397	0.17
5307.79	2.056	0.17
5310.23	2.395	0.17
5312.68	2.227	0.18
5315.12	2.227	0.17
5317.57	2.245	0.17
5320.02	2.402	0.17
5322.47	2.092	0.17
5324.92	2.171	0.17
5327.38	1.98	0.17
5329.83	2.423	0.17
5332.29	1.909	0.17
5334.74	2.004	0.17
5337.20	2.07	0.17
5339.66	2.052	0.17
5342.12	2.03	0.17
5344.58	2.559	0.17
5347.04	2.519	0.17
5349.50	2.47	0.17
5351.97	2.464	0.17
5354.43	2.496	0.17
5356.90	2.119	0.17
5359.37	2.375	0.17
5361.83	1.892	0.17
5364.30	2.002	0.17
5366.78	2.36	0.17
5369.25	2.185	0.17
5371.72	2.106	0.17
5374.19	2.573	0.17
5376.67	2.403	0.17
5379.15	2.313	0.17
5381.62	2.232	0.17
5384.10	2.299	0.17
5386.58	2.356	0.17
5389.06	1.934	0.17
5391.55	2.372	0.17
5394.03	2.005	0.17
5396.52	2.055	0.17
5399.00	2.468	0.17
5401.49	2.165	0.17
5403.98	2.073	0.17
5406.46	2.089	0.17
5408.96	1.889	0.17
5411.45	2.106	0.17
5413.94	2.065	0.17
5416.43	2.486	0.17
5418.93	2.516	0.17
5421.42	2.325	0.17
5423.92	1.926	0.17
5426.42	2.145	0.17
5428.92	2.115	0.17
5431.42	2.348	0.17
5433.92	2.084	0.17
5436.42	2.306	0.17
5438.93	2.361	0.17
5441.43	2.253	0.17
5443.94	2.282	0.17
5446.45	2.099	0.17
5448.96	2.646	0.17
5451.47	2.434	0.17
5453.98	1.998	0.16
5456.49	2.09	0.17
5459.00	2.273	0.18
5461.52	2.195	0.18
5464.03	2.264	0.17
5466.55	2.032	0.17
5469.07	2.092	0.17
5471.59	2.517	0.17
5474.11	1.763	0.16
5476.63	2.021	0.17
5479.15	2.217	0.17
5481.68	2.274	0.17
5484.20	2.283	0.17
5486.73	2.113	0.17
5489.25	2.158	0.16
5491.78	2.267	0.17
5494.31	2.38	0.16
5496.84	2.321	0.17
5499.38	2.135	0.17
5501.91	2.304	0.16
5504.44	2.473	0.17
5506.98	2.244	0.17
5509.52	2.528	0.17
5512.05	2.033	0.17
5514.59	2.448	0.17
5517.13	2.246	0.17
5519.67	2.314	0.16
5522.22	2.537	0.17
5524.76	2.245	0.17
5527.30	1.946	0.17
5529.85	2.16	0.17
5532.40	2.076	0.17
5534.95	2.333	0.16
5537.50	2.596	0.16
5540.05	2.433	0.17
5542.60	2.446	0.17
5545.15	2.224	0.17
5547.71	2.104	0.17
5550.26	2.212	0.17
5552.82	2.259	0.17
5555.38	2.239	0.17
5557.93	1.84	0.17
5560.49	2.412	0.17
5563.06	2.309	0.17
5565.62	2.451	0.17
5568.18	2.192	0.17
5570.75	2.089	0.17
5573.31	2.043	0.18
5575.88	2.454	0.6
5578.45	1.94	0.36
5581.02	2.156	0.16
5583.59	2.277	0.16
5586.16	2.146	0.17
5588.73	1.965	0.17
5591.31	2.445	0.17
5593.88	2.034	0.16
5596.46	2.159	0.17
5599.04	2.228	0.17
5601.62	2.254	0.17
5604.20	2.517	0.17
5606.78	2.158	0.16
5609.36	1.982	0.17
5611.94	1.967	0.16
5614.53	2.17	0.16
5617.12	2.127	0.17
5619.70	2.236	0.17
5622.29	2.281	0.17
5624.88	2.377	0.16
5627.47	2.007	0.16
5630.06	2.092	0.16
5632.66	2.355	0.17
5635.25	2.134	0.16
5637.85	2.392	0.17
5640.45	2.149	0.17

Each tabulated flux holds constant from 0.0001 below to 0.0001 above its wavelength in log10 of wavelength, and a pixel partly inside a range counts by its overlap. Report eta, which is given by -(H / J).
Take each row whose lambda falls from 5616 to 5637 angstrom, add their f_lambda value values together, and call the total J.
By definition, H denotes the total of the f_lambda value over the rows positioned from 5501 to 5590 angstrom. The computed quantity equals -4.5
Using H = 79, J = 18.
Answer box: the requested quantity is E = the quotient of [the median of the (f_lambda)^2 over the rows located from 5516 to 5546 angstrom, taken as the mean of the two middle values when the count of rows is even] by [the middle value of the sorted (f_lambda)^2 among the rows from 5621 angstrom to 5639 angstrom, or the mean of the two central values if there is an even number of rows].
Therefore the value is 1.00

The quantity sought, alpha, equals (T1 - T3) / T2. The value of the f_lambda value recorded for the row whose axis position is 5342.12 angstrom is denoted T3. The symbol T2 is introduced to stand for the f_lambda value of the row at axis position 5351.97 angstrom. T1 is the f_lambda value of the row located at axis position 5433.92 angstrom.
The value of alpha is 0.02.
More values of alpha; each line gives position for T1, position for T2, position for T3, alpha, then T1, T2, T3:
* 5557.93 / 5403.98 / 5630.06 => -0.12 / 1.84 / 2.073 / 2.092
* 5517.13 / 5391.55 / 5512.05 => 0.09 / 2.246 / 2.372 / 2.033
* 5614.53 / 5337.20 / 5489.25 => 0.01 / 2.17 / 2.07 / 2.158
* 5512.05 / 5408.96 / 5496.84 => -0.15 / 2.033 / 1.889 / 2.321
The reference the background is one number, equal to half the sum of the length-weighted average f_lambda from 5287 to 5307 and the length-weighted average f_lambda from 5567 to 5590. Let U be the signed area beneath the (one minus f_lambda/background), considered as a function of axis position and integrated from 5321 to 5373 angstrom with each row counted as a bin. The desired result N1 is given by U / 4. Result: -0.21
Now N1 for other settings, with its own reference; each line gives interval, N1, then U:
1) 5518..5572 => -0.54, -2.2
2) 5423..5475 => -0.21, -0.9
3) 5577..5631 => 0.01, 0.0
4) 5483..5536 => -0.57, -2.3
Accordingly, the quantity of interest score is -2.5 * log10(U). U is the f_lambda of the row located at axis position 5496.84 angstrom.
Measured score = -0.91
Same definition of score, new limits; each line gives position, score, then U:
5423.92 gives -0.71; 1.926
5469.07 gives -0.80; 2.092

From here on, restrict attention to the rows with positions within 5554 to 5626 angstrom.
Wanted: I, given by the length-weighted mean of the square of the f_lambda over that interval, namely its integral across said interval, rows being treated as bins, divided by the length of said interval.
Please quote 4.84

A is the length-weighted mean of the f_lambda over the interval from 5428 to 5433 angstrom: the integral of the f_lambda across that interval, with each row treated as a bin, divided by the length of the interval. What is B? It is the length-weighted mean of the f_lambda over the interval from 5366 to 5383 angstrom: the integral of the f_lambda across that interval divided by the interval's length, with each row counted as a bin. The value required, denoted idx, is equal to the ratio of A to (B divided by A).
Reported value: 2.15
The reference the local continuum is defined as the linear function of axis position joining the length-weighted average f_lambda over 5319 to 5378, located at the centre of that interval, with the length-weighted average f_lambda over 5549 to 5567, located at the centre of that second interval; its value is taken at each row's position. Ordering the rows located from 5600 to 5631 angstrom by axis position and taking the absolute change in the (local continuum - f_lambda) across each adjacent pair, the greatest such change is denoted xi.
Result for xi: 0.37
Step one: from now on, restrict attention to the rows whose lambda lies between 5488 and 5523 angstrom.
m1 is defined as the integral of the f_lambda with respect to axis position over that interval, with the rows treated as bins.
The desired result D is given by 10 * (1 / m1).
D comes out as 0.124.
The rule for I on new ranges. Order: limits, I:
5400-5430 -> 4.71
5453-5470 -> 4.58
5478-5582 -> 5.11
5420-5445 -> 4.93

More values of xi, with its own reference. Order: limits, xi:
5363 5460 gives 0.55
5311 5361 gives 0.53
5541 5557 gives 0.22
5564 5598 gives 0.51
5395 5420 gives 0.42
